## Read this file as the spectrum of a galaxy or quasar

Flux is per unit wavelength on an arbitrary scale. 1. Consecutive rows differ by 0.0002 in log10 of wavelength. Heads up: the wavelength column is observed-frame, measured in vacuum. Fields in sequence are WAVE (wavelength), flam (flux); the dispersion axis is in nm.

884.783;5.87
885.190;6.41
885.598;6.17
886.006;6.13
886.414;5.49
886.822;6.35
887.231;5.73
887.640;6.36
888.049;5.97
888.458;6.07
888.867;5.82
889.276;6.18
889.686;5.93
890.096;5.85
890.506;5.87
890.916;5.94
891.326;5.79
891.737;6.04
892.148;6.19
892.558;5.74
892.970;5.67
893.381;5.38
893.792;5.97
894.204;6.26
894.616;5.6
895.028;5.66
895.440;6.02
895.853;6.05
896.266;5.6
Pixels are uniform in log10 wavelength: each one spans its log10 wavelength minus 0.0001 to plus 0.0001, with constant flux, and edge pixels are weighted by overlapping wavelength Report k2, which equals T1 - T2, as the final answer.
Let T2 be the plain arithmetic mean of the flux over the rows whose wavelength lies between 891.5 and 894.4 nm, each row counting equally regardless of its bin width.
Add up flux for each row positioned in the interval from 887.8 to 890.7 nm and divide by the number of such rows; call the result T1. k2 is 0.06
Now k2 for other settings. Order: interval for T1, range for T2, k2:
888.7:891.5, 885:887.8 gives -0.18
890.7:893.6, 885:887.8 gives -0.27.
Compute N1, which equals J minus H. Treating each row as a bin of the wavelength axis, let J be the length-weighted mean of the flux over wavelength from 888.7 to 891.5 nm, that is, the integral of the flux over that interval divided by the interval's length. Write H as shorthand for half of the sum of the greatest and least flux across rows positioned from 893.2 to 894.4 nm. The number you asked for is 0.09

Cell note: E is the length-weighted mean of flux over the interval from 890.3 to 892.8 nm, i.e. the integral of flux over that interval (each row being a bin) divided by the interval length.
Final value 5.92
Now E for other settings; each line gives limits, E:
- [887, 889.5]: 6.02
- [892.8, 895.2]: 5.76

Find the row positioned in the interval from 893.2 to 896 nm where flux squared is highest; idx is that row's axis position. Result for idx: 894.204 nm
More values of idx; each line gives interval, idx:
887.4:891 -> 887.640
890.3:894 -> 892.148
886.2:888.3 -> 887.640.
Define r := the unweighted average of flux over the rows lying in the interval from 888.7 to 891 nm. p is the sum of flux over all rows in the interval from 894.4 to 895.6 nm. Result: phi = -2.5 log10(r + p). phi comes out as -3.41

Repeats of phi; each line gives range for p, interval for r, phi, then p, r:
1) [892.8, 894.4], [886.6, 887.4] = -3.67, 23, 6.04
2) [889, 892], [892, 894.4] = -4.19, 42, 5.87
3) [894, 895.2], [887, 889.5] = -3.43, 18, 6.02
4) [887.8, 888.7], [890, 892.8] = -3.14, 12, 5.92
